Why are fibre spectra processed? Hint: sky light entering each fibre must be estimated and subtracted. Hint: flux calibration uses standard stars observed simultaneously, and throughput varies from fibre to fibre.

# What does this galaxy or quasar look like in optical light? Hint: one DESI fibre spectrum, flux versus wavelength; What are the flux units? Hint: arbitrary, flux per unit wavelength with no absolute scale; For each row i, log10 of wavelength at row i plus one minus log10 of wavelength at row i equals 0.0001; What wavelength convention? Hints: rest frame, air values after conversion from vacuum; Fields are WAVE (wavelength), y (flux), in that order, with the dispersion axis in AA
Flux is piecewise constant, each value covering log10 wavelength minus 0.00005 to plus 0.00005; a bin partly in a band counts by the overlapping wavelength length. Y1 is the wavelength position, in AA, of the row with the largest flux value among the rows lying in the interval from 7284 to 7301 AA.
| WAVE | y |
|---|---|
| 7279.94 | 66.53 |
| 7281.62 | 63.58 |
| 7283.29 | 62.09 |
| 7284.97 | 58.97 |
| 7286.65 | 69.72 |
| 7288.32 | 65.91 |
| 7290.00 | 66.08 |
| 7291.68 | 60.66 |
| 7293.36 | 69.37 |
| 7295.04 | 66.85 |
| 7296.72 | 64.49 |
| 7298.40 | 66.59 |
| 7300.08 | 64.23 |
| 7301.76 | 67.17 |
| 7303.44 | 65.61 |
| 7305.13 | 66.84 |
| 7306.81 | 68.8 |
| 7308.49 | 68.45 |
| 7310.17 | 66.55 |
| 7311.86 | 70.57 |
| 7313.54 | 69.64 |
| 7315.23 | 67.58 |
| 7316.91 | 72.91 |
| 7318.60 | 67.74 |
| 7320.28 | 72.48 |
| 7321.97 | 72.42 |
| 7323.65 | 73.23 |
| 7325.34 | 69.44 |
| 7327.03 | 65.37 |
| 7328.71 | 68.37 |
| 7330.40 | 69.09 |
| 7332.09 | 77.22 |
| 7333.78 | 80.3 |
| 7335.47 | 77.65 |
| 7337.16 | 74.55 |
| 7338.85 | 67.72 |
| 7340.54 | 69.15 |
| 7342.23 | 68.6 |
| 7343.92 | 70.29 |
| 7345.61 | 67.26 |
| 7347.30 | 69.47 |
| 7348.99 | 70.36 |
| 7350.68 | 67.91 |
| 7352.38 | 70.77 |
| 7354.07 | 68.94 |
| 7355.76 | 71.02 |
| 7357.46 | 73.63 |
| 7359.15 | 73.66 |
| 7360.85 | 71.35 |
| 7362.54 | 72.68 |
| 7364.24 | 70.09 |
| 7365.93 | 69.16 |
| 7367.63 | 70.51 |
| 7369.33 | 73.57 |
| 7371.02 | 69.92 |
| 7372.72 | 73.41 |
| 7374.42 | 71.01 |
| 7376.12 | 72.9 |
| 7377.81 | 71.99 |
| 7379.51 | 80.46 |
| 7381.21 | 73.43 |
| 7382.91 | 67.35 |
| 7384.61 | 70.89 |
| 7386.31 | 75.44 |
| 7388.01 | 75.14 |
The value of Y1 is 7286.65 AA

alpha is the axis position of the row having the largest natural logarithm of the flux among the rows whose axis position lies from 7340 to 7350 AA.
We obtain 7348.99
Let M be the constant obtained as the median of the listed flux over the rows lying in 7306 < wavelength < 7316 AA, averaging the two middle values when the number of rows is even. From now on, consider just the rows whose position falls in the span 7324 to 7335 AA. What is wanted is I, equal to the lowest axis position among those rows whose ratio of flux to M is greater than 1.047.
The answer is 7332.09 AA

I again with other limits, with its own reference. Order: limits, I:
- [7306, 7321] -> 7316.91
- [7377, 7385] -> 7377.81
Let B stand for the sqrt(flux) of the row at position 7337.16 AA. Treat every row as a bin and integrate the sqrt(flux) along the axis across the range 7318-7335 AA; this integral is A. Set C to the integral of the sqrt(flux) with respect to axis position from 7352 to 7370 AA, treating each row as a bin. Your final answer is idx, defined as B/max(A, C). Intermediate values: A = 144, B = 8.63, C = 152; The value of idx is 0.057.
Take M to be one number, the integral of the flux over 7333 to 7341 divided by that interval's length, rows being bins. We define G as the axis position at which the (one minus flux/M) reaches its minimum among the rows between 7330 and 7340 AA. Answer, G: 7333.78 AA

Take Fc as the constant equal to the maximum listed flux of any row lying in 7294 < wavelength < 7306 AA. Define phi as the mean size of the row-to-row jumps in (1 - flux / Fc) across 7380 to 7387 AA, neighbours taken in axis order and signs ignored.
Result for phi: 0.070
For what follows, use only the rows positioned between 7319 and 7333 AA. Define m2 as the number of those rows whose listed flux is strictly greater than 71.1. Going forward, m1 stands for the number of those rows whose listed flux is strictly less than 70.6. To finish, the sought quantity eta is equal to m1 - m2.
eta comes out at 0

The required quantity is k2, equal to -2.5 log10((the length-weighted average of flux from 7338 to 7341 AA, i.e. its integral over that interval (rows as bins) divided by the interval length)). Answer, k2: -4.59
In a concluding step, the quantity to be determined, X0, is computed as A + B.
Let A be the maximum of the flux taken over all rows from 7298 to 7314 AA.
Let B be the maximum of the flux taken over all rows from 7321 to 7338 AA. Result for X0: 151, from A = 70.57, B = 80.3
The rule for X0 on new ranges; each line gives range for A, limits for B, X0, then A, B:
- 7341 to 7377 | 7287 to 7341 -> 154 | 73.66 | 80.3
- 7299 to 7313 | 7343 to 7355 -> 141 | 70.57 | 70.77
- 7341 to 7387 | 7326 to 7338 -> 161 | 80.46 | 80.3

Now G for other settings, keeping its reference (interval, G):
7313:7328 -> 7323.65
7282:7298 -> 7286.65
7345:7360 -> 7359.15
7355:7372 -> 7359.15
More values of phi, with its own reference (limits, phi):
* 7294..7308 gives 0.031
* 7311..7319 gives 0.050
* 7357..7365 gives 0.023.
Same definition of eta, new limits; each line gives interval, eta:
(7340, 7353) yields 7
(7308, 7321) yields 4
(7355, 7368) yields -1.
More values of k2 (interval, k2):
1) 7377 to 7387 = -4.66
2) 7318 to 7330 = -4.61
